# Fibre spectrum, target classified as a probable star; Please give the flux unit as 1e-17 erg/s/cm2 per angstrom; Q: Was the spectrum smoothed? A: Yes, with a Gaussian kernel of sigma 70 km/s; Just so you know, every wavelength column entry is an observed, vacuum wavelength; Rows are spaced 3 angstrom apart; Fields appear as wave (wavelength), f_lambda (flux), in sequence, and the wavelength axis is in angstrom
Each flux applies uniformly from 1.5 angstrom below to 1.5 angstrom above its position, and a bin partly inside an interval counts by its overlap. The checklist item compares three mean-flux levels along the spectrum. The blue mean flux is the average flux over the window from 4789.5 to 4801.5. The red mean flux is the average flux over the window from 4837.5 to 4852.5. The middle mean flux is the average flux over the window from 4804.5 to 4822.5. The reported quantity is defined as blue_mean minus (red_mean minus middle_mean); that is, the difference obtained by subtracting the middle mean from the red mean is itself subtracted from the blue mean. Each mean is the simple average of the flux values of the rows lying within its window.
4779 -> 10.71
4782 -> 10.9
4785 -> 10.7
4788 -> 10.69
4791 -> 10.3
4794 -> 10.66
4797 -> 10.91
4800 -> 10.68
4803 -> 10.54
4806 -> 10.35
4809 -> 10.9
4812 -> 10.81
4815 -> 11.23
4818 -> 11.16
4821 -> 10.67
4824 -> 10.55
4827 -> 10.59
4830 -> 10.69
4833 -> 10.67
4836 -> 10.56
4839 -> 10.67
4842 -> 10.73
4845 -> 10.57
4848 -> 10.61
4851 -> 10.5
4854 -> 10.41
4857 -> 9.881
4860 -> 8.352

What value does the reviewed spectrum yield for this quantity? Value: 10.9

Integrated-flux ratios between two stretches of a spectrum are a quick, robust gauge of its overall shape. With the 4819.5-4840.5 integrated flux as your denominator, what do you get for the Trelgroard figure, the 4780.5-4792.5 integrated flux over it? 0.57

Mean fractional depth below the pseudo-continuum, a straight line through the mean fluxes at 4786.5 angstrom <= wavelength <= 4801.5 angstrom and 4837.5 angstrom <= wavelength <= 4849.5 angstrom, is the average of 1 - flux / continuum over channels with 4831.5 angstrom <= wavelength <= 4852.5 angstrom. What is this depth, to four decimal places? 0.0028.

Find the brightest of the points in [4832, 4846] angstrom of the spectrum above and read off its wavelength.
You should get 4842 angstrom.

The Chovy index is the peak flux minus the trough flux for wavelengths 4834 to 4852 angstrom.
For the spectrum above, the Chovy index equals 0.2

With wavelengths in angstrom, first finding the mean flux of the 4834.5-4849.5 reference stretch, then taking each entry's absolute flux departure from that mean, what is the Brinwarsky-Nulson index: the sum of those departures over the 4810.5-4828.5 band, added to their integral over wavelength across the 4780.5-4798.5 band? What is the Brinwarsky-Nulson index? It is 4.6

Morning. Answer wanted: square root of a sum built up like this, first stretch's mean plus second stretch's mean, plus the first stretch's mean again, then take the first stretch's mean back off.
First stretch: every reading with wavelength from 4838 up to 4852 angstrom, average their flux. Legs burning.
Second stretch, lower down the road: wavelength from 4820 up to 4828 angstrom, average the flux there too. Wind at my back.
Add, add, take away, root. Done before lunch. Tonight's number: 4.61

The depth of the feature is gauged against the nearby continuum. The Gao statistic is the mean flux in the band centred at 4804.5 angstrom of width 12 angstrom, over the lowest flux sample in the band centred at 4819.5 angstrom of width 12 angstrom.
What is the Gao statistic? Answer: 1.01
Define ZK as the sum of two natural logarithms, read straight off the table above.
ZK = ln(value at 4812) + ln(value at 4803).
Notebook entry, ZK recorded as 4.74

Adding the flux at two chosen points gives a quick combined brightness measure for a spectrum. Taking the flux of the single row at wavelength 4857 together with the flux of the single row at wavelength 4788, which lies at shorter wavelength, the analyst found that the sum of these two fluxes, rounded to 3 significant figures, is 20.6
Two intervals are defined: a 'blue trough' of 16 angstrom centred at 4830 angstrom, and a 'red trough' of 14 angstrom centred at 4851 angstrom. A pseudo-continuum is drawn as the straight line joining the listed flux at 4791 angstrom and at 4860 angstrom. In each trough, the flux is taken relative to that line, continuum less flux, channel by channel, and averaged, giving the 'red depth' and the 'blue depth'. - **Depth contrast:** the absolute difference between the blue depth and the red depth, 0.38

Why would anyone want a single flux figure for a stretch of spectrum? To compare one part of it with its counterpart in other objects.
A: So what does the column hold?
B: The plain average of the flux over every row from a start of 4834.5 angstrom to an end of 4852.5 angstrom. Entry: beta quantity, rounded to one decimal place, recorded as 10.6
